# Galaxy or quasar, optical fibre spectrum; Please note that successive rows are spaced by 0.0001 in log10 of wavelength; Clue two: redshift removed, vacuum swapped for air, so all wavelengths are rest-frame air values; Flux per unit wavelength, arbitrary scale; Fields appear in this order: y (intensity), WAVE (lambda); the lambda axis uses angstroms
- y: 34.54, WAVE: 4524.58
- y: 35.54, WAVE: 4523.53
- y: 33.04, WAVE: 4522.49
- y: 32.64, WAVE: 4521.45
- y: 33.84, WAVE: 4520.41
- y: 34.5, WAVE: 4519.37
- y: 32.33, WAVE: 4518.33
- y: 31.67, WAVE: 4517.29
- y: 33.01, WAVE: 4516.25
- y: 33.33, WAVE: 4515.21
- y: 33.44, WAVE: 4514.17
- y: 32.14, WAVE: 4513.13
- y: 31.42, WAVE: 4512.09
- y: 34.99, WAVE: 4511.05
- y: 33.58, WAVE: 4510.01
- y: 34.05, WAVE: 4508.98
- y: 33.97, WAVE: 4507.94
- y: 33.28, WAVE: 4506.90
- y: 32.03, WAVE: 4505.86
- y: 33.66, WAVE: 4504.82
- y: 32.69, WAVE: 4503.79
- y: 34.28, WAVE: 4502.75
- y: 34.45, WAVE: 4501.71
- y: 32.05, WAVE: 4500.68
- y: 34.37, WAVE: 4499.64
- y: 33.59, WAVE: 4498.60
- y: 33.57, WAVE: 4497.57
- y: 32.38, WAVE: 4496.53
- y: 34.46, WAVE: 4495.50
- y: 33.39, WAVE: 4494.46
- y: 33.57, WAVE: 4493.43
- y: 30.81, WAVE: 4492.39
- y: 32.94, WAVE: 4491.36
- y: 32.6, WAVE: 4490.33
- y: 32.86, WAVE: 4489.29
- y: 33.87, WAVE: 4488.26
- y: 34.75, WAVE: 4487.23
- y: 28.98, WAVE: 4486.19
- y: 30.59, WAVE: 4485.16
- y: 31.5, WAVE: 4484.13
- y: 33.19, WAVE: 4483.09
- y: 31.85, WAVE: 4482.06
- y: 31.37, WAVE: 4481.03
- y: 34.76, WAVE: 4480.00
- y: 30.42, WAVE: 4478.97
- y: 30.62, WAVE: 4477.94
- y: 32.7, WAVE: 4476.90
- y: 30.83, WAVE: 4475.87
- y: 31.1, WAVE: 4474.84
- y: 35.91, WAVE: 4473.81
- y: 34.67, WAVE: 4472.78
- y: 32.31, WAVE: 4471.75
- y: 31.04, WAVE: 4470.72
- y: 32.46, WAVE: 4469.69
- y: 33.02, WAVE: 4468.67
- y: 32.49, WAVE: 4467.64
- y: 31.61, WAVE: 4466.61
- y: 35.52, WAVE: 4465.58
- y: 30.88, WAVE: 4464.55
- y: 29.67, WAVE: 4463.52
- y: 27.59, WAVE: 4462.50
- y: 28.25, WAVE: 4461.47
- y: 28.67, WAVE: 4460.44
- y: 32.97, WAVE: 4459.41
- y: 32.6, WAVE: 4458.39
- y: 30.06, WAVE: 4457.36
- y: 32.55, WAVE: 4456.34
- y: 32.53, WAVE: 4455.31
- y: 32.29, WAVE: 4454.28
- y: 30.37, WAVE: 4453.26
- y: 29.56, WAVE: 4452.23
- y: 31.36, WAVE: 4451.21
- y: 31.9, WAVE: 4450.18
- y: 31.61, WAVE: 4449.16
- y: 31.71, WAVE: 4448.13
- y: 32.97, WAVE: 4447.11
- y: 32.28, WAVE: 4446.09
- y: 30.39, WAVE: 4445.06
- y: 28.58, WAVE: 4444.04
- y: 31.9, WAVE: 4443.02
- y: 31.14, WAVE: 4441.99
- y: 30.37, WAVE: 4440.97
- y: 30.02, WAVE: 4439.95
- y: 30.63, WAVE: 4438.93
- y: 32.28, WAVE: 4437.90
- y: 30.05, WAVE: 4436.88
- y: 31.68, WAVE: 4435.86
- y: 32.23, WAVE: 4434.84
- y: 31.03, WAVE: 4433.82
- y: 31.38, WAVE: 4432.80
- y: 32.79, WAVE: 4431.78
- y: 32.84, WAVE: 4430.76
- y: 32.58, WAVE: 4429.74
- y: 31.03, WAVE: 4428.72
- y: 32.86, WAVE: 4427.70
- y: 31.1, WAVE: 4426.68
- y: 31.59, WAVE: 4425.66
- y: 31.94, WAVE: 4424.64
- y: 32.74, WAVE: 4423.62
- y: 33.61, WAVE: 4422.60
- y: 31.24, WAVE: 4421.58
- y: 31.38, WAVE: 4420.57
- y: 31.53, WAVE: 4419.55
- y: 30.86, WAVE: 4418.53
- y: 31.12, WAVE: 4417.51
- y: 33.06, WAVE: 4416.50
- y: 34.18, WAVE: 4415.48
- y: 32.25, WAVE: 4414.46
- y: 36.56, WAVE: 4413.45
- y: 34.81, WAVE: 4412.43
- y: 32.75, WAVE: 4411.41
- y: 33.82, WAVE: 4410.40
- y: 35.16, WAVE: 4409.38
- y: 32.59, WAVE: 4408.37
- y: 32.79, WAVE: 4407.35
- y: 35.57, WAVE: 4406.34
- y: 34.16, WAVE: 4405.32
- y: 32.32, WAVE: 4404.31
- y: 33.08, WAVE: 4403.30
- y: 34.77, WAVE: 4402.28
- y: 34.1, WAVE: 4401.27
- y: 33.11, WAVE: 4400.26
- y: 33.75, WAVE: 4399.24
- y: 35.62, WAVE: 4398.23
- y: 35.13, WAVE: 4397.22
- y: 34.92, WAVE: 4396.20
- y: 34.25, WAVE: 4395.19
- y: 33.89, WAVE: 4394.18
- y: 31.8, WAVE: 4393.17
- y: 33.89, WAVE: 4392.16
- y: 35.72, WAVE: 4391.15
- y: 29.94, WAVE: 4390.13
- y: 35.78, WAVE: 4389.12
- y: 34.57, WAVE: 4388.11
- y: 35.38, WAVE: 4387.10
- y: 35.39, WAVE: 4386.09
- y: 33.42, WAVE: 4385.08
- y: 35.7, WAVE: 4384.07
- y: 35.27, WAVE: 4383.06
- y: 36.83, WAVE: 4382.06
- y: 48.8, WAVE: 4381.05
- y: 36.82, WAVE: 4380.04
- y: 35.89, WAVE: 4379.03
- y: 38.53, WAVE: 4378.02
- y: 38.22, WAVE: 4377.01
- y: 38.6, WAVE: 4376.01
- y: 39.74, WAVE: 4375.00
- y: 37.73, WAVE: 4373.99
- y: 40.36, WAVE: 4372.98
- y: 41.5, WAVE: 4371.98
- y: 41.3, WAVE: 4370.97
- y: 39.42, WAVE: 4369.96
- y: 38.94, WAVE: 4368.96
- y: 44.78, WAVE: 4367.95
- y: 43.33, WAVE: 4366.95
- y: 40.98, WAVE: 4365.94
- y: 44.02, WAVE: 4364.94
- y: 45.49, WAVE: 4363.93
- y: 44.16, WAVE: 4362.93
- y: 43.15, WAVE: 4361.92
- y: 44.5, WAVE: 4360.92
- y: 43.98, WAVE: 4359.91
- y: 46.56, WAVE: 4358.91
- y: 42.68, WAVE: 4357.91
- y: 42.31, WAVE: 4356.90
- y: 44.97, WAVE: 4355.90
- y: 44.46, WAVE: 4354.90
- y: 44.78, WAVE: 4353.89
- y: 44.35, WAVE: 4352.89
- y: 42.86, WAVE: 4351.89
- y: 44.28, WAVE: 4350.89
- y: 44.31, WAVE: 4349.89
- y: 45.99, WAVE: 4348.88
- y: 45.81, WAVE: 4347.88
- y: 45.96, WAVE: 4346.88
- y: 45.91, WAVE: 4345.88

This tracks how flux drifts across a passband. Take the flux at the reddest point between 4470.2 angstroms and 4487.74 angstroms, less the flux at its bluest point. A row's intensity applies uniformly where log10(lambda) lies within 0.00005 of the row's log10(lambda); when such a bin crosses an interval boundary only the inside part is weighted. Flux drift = 3.7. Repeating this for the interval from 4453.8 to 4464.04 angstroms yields -2.6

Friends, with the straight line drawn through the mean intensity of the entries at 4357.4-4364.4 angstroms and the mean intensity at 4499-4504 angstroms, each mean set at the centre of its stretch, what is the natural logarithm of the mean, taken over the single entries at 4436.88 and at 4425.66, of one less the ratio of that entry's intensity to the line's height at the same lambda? -1.6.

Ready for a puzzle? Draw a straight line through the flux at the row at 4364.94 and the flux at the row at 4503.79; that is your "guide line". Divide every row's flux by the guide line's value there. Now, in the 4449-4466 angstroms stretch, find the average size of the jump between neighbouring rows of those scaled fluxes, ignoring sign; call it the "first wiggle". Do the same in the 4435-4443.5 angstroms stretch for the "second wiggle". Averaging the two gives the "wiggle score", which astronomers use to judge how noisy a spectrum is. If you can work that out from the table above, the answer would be 0.036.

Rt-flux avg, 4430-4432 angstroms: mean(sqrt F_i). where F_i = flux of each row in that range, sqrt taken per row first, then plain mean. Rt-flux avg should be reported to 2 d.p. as 5.73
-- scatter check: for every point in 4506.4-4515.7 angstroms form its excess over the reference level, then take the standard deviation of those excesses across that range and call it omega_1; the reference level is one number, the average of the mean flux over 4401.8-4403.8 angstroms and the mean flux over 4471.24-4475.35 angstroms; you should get 1.0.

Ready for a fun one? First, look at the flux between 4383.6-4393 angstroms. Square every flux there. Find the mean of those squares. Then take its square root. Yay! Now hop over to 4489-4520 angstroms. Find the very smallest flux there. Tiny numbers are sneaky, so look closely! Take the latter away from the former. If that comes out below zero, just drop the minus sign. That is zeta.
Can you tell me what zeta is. 3.7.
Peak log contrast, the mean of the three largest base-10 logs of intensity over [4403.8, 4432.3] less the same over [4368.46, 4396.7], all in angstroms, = -0.09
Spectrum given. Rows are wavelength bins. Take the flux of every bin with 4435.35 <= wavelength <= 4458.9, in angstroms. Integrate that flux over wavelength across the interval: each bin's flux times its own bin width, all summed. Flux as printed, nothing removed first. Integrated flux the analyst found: 736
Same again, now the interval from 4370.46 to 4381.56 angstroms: 441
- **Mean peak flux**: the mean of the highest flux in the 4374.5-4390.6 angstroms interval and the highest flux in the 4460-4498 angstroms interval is 42.4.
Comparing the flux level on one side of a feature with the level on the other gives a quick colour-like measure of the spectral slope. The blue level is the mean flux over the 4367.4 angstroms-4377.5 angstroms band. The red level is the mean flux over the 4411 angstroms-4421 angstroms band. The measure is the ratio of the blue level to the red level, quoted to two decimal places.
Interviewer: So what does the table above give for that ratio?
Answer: 1.22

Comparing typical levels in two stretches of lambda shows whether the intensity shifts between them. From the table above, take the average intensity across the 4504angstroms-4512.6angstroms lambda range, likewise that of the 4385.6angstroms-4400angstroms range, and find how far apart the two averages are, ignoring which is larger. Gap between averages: 0.9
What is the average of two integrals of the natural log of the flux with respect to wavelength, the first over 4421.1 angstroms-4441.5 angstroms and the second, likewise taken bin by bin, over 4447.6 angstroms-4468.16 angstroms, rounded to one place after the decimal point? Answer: 70.6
